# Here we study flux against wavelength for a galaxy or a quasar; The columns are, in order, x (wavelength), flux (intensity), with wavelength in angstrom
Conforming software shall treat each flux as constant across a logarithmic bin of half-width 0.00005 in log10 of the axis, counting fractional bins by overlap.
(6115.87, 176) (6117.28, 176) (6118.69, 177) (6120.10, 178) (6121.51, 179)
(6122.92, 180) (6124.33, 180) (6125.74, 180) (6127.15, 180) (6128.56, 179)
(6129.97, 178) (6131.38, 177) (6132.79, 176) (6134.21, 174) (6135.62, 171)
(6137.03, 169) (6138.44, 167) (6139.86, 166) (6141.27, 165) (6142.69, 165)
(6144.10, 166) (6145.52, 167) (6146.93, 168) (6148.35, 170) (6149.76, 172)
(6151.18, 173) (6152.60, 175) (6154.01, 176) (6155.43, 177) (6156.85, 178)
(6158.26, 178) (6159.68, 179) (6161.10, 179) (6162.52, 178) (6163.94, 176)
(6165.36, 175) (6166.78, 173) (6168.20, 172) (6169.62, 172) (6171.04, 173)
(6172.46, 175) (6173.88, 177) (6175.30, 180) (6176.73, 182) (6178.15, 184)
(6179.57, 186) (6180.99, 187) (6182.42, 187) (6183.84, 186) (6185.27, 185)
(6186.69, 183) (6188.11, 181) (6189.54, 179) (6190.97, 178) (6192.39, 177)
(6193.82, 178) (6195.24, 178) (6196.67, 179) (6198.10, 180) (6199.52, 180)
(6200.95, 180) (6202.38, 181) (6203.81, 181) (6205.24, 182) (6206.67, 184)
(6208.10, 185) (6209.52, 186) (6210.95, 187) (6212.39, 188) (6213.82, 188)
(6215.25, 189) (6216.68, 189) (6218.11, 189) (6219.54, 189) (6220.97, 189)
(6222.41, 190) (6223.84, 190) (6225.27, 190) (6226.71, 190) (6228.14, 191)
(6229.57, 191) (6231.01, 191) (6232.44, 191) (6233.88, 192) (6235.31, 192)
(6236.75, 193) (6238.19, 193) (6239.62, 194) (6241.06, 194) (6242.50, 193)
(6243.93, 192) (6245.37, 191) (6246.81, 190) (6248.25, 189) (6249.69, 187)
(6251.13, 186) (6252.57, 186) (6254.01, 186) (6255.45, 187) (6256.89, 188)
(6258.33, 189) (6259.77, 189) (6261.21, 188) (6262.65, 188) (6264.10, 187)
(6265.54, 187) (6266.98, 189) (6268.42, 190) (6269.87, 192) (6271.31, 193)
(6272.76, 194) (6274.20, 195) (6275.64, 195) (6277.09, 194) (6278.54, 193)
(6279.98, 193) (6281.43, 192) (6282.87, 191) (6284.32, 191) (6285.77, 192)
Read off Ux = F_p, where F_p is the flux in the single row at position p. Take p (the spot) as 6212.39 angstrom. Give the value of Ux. 188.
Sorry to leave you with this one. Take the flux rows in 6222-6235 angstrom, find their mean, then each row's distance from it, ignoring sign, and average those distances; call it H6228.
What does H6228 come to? 0.6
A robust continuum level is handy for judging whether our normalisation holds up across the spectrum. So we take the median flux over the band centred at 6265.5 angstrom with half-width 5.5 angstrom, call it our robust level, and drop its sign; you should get 188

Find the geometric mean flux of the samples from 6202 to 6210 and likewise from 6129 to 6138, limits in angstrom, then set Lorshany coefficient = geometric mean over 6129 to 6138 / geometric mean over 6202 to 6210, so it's 0.951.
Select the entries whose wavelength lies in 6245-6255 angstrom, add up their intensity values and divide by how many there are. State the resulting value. 188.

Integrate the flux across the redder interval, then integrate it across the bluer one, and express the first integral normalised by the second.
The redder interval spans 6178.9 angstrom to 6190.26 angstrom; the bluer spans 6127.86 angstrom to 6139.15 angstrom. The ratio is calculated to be 1.07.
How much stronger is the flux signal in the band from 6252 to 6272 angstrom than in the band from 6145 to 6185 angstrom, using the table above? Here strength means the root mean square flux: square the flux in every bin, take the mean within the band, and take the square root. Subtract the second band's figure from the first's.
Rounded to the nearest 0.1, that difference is 11.5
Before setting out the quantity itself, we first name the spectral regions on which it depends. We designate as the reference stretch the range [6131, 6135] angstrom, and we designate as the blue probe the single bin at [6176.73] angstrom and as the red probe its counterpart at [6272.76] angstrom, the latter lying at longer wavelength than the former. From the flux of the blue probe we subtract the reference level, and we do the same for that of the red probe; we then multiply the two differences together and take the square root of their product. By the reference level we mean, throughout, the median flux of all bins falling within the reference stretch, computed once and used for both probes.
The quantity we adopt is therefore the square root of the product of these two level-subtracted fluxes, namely 10.4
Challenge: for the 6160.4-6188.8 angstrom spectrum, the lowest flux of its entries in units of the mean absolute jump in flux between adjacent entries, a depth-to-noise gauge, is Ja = 117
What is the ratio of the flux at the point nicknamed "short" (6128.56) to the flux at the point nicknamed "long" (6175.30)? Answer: 0.994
